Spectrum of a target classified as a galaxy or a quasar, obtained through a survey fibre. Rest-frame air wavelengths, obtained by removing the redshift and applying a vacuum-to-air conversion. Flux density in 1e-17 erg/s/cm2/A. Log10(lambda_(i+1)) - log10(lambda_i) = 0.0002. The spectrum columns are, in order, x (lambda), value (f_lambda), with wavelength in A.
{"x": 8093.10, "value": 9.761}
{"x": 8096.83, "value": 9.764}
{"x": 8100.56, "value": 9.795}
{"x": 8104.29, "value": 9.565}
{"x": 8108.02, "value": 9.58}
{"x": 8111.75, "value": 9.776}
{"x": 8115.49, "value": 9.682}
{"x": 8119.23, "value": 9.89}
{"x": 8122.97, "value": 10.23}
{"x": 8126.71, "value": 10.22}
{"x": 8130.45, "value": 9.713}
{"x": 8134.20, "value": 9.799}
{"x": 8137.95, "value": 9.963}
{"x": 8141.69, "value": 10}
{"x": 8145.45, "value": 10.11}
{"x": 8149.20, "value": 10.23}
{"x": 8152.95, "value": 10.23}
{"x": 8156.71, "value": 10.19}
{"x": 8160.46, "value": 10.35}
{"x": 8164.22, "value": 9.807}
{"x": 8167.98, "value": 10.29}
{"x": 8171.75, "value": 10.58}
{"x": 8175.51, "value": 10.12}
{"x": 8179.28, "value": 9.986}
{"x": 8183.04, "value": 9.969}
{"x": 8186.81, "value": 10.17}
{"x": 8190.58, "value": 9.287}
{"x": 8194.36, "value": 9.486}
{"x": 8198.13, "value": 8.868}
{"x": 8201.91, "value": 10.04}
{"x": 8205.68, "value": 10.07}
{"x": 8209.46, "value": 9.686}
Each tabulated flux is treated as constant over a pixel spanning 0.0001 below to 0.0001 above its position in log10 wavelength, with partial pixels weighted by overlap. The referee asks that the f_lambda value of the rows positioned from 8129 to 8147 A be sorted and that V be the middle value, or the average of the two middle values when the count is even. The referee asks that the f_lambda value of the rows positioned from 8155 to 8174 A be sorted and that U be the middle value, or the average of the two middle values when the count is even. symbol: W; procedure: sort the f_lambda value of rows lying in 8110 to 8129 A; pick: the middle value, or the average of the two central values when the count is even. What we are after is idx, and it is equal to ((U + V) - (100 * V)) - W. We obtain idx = -986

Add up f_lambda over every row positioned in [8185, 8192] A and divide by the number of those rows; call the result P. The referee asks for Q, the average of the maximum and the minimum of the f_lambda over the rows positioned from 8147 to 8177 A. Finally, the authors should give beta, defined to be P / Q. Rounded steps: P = 9.7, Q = 10.2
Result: 0.95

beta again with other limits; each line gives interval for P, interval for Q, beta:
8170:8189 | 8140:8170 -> 1.01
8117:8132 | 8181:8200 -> 1.05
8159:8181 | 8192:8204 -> 1.08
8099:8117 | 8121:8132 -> 0.97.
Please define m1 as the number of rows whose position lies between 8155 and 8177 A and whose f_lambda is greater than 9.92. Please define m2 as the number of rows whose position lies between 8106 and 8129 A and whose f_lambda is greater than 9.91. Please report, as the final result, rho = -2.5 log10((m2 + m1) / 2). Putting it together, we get -1.36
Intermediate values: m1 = 5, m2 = 2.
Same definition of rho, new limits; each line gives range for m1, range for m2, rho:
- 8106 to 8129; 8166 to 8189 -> -1.51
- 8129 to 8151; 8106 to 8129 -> -1.19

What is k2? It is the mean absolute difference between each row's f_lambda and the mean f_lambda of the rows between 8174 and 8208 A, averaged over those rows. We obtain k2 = 0.376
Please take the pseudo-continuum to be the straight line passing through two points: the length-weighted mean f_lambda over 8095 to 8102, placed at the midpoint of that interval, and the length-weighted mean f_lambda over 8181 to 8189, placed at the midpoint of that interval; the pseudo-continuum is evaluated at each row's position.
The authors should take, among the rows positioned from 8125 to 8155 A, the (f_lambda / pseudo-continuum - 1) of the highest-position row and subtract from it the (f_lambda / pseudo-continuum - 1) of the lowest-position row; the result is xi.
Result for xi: -0.008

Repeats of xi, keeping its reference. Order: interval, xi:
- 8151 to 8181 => -0.033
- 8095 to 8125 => 0.039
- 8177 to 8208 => 0.000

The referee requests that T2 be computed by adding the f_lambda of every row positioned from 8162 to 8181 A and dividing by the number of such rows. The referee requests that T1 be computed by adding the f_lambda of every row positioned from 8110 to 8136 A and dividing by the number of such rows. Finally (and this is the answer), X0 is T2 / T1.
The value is 1.03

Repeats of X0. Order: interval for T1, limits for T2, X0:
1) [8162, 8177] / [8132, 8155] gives 0.99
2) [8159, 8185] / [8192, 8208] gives 0.95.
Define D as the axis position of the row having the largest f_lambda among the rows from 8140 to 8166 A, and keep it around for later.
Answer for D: 8160.46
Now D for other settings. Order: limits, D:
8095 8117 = 8100.56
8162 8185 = 8171.75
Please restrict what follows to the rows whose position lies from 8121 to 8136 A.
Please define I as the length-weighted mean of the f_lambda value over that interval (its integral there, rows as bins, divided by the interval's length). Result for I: 10.0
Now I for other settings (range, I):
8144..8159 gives 10.2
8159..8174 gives 10.2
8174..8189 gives 10.0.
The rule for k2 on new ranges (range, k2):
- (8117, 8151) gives 0.160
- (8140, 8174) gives 0.153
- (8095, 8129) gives 0.187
